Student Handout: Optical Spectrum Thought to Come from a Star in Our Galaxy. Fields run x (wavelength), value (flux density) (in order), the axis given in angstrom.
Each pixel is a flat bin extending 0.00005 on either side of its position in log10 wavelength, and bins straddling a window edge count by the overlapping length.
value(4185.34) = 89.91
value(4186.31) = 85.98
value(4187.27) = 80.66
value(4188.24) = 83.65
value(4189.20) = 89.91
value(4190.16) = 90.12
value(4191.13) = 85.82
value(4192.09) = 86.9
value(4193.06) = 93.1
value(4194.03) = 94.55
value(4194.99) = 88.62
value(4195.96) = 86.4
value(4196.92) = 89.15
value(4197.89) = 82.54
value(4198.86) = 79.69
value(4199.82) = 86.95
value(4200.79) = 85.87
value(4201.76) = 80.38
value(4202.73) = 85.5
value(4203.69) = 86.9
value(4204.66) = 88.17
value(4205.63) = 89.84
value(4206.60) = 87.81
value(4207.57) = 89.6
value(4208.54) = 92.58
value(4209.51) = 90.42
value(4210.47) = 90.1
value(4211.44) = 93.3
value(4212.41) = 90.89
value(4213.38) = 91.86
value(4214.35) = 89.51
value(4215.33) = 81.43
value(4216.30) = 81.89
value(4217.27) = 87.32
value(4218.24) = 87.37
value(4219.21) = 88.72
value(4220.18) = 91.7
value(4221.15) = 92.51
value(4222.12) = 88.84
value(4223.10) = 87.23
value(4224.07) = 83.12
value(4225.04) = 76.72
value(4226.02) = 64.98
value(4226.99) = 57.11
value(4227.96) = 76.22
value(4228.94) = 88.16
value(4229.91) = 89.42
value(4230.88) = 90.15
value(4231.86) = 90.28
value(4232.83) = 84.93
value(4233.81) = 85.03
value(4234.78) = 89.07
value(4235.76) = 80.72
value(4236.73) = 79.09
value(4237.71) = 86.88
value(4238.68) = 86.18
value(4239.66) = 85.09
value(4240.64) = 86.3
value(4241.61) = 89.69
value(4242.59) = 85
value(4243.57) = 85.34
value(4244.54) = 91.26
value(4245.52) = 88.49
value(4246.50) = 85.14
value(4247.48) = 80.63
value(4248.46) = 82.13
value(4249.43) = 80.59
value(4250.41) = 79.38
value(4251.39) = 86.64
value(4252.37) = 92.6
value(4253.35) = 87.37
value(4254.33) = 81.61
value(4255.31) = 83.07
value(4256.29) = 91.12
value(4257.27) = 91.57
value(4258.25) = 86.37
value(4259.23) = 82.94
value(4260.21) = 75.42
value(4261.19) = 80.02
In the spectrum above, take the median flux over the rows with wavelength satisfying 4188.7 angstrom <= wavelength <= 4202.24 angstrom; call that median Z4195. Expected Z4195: 86.9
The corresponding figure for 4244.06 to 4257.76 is 85.9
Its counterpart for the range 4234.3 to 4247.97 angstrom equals 85.8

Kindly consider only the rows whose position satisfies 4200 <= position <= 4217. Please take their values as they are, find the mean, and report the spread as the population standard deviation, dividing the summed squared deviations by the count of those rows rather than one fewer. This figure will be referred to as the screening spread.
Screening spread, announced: 3.77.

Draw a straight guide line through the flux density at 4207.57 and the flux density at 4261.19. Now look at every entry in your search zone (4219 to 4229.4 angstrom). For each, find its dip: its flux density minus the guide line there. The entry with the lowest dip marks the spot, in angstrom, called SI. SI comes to 4226.99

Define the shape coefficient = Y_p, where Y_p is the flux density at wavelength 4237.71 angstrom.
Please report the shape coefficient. 86.88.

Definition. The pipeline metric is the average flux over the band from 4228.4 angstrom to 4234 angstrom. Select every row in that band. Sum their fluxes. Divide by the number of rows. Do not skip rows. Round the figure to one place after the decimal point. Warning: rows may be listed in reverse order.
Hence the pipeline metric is 88.0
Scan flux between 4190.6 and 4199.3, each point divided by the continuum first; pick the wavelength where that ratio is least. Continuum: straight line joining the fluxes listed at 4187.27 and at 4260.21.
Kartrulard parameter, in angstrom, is 4198.86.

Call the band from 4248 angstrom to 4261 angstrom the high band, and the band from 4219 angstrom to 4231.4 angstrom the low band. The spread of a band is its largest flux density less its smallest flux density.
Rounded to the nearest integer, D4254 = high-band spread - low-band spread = -18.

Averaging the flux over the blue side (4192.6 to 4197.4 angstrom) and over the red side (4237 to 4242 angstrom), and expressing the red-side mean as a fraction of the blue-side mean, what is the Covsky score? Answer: 0.96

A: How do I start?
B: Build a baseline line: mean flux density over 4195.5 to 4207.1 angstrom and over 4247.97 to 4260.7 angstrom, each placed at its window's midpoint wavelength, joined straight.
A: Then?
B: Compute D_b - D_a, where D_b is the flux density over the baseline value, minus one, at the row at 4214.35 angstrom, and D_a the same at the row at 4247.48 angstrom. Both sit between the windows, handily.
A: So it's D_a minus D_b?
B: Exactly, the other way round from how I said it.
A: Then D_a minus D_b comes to -0.10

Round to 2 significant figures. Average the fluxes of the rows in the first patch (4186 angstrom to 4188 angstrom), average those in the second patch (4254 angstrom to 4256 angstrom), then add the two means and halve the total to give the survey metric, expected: 83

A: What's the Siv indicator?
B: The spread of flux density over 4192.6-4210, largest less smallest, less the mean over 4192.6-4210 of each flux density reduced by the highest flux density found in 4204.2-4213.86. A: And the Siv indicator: 20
